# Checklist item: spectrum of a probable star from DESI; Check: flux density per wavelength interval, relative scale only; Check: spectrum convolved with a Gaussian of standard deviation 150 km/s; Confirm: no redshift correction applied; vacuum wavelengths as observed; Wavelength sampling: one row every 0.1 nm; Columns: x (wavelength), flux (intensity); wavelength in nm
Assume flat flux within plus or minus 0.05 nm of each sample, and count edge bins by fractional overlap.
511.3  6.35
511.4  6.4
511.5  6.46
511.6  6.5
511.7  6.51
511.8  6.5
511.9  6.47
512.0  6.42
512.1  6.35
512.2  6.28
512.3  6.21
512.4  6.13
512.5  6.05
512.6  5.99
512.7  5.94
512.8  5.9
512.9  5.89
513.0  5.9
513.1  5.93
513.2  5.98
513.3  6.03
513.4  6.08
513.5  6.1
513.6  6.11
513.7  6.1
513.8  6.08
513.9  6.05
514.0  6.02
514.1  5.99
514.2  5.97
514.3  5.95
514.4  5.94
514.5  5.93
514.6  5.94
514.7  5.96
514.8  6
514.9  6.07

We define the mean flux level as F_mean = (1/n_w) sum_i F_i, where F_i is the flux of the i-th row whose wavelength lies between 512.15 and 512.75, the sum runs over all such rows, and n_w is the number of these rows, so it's 6.10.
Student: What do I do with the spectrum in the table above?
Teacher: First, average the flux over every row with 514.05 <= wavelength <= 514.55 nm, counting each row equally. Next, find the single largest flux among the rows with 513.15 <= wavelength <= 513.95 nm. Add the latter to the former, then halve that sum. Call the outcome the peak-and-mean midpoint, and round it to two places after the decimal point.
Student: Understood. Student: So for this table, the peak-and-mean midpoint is 6.03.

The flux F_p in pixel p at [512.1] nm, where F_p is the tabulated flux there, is 6.35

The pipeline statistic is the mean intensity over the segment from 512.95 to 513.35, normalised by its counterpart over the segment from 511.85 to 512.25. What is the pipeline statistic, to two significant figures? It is 0.93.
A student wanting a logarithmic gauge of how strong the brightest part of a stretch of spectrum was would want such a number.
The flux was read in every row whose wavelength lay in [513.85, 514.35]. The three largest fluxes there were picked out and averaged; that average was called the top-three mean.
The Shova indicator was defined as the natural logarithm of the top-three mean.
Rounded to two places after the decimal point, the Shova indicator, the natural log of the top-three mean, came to 1.80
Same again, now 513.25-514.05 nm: 1.81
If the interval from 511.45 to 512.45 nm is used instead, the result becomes 1.87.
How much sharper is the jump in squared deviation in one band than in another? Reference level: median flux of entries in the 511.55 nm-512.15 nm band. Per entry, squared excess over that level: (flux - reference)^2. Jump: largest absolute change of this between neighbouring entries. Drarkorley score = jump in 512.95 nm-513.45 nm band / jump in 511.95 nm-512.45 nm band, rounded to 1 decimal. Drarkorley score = 1.1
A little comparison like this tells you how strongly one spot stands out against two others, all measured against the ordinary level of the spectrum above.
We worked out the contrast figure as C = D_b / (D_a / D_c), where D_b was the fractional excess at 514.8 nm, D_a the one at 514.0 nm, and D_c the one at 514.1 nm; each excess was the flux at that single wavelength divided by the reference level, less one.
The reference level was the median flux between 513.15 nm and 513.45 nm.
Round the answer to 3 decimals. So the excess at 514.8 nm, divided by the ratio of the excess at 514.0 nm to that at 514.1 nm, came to -0.020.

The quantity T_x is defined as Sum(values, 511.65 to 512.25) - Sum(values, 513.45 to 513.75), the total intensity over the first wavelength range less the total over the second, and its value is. 20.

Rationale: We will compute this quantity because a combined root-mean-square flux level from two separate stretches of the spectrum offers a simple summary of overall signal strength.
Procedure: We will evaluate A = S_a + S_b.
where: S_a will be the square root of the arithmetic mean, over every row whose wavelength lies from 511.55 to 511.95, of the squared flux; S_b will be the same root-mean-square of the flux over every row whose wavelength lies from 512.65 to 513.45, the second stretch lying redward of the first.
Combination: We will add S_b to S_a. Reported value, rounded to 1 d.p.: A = 12.5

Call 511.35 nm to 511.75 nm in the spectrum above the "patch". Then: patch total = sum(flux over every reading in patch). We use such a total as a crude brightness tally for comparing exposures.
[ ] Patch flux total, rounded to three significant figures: 25.9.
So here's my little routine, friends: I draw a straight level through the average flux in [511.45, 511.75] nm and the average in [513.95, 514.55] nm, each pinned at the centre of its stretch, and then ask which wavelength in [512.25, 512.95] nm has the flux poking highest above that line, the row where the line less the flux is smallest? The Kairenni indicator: 512.3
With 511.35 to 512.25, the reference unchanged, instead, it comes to 511.8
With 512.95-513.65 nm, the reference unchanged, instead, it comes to 513.6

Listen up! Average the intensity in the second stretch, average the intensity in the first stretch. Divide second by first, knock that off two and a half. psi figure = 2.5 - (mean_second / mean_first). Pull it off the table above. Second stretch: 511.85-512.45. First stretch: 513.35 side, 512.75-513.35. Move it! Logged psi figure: 1.437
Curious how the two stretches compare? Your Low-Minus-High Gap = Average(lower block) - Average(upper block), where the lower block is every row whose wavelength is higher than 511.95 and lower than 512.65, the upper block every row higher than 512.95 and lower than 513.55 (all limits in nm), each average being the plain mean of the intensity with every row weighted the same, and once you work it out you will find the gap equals 0.20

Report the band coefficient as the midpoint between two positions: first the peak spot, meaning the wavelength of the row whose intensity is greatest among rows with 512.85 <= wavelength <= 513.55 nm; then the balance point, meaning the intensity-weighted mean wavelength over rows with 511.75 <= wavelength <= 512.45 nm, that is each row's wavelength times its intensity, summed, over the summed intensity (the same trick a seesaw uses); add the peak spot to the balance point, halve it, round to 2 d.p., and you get 512.80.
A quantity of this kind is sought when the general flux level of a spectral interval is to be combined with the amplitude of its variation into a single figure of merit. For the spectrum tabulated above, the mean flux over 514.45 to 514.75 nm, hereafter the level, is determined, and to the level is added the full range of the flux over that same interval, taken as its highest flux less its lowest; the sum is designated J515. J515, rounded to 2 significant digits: 6.0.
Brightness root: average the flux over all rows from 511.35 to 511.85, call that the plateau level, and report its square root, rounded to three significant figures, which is 2.54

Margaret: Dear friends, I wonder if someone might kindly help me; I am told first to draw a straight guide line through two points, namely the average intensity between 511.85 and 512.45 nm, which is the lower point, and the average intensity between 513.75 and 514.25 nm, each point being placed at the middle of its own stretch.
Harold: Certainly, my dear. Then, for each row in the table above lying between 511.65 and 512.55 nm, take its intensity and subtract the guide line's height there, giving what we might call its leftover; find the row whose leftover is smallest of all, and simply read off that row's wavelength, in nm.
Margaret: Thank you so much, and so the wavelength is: 512.5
